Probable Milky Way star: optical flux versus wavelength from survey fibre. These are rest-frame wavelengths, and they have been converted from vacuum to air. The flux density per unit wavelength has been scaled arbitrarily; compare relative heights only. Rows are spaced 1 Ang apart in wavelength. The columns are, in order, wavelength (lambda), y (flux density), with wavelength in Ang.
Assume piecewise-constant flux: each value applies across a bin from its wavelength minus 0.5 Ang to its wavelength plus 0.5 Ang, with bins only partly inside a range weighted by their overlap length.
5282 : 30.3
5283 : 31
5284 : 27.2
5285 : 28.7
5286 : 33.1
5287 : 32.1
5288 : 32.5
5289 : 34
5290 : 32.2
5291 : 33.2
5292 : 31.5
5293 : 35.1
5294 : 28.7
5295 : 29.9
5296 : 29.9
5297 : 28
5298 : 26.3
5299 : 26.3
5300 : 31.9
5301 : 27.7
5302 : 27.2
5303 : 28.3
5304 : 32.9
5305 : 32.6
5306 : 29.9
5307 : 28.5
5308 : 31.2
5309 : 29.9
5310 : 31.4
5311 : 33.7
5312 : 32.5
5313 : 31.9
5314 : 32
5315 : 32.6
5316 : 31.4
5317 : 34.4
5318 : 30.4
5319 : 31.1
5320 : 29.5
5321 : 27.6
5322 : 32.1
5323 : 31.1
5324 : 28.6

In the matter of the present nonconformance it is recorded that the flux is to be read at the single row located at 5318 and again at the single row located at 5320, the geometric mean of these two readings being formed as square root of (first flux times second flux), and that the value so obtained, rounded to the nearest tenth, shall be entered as 29.9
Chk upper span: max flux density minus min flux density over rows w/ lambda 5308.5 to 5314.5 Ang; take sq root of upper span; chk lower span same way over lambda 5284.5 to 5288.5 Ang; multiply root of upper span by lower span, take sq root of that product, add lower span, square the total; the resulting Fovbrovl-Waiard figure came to 54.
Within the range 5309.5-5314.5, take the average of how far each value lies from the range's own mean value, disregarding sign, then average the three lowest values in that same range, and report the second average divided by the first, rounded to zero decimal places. 50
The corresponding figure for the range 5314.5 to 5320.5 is 24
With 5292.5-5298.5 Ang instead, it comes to 14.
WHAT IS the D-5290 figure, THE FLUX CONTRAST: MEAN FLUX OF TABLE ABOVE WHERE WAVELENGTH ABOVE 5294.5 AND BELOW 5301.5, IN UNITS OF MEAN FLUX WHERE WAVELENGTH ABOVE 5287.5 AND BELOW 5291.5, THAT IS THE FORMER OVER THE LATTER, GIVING 0.87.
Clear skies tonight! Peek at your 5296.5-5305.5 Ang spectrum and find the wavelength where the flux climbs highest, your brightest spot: 5304 Ang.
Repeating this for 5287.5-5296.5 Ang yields 5293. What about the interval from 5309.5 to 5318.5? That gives 5317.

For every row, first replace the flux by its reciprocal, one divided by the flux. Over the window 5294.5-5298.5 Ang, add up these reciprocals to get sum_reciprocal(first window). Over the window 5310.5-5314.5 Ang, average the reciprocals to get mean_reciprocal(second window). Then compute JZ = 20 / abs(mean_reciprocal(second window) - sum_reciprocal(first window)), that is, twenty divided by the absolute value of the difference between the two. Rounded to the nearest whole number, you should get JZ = 182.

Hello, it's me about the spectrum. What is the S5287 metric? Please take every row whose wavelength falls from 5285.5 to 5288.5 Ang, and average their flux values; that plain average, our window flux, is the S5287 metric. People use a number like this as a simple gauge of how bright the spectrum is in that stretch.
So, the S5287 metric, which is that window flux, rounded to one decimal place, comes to 32.6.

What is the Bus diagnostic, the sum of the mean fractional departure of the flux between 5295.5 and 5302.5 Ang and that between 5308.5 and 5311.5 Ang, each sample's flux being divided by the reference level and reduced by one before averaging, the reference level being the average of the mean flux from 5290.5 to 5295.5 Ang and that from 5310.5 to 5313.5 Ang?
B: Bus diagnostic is -0.141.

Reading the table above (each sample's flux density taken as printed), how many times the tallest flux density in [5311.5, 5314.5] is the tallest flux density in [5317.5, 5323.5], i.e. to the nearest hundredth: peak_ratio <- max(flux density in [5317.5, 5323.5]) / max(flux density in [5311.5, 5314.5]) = 0.99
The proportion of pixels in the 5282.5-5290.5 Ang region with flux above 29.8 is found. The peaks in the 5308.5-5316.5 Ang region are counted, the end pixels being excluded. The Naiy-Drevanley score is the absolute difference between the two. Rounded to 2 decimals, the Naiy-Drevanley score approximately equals 1.25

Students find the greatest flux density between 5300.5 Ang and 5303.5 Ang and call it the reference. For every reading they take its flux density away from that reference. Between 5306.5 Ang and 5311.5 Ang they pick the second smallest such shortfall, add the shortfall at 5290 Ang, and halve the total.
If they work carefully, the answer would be -3.5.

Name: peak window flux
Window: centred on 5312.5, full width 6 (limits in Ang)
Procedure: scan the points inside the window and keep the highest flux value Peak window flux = 33.7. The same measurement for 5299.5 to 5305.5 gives 32.9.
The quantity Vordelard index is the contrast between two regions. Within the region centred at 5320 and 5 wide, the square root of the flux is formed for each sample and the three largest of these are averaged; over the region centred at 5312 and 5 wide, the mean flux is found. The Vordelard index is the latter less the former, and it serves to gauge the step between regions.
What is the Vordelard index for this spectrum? 26.7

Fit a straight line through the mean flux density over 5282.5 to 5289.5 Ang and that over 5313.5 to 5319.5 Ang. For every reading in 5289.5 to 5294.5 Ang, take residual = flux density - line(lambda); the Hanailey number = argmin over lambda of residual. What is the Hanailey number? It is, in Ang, 5294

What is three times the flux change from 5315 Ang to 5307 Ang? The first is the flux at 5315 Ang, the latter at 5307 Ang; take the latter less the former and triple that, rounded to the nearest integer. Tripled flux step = -12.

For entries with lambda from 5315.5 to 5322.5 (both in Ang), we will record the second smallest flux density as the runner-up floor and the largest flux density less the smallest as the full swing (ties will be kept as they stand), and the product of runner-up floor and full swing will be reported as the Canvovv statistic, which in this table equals 201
